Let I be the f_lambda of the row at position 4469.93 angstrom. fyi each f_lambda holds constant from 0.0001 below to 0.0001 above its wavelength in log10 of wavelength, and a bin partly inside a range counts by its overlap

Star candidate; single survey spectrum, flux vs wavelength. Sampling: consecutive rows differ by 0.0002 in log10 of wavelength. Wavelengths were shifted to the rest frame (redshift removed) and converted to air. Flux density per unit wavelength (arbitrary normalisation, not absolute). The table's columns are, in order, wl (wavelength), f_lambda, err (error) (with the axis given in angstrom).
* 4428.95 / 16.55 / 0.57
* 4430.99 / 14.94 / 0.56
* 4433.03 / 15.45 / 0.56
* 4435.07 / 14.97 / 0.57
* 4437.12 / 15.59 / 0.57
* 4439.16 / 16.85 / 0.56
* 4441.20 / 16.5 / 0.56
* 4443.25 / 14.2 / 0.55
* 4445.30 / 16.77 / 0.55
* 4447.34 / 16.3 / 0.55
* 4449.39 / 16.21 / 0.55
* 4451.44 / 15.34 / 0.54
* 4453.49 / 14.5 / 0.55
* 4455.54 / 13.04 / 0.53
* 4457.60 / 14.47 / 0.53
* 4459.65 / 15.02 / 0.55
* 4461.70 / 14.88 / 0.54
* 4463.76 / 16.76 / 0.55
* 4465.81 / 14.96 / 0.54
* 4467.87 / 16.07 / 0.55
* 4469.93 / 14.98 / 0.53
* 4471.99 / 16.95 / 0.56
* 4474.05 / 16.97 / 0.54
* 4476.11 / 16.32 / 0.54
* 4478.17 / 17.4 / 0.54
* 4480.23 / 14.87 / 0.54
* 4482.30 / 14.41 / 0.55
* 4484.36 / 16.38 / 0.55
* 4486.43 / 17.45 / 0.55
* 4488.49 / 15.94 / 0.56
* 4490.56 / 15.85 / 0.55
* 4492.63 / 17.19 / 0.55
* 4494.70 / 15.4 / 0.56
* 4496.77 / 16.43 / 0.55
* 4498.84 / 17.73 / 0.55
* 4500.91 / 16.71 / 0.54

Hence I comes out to 14.98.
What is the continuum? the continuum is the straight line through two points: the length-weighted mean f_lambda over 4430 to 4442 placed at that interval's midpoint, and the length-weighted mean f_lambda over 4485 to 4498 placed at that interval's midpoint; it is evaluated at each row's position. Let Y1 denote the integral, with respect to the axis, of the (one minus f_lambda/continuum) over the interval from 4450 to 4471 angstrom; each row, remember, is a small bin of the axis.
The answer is 1.29 angstrom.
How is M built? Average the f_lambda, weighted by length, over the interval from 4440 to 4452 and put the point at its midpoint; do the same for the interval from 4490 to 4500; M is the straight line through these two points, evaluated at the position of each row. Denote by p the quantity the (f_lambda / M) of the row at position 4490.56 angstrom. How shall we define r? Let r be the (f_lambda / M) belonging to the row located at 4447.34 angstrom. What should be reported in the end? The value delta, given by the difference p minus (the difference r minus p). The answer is 0.90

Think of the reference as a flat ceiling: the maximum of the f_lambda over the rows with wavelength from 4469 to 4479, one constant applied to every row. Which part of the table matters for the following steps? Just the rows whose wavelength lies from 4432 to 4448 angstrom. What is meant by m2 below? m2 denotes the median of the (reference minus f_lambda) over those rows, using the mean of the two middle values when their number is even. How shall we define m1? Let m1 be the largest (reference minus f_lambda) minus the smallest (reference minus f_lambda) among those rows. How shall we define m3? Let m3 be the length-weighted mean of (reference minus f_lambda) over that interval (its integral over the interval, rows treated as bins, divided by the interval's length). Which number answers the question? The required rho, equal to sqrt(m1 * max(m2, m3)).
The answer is 2.0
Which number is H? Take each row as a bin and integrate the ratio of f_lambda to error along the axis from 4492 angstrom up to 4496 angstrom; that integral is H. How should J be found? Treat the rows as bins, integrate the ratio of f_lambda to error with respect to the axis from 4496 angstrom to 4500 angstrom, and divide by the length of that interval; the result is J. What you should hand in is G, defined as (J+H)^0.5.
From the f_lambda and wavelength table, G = 12.2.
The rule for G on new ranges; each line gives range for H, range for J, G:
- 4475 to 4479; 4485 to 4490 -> 12.4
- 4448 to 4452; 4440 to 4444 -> 12.0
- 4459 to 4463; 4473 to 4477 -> 11.9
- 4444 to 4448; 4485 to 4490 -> 12.2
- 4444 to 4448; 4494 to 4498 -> 12.2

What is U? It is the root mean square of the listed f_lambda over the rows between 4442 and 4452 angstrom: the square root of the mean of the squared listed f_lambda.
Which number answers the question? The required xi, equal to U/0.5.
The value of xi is 31.6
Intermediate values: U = 15.8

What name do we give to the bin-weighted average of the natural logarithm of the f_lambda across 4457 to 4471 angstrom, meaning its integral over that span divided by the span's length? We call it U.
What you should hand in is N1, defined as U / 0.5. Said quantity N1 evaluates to 5.46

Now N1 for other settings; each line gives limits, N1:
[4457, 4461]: 5.40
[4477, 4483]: 5.49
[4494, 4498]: 5.55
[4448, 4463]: 5.39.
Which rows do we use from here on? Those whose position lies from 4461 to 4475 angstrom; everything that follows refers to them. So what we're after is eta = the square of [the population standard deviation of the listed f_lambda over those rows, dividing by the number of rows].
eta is 0.8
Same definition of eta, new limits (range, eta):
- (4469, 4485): 1.1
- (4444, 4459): 1.5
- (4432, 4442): 0.5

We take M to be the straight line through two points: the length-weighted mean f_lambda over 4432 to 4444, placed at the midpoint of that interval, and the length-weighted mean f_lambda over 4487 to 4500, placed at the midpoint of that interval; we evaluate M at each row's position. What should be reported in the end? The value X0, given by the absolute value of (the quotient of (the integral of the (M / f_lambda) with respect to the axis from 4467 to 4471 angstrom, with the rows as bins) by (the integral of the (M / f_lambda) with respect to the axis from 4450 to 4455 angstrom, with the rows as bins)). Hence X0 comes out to 0.78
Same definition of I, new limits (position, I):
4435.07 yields 14.97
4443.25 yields 14.2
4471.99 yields 16.95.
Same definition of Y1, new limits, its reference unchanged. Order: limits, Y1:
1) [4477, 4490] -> 0.18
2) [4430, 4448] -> 0.03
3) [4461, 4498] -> 0.37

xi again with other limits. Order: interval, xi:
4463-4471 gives 31.4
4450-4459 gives 28.7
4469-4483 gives 32.0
